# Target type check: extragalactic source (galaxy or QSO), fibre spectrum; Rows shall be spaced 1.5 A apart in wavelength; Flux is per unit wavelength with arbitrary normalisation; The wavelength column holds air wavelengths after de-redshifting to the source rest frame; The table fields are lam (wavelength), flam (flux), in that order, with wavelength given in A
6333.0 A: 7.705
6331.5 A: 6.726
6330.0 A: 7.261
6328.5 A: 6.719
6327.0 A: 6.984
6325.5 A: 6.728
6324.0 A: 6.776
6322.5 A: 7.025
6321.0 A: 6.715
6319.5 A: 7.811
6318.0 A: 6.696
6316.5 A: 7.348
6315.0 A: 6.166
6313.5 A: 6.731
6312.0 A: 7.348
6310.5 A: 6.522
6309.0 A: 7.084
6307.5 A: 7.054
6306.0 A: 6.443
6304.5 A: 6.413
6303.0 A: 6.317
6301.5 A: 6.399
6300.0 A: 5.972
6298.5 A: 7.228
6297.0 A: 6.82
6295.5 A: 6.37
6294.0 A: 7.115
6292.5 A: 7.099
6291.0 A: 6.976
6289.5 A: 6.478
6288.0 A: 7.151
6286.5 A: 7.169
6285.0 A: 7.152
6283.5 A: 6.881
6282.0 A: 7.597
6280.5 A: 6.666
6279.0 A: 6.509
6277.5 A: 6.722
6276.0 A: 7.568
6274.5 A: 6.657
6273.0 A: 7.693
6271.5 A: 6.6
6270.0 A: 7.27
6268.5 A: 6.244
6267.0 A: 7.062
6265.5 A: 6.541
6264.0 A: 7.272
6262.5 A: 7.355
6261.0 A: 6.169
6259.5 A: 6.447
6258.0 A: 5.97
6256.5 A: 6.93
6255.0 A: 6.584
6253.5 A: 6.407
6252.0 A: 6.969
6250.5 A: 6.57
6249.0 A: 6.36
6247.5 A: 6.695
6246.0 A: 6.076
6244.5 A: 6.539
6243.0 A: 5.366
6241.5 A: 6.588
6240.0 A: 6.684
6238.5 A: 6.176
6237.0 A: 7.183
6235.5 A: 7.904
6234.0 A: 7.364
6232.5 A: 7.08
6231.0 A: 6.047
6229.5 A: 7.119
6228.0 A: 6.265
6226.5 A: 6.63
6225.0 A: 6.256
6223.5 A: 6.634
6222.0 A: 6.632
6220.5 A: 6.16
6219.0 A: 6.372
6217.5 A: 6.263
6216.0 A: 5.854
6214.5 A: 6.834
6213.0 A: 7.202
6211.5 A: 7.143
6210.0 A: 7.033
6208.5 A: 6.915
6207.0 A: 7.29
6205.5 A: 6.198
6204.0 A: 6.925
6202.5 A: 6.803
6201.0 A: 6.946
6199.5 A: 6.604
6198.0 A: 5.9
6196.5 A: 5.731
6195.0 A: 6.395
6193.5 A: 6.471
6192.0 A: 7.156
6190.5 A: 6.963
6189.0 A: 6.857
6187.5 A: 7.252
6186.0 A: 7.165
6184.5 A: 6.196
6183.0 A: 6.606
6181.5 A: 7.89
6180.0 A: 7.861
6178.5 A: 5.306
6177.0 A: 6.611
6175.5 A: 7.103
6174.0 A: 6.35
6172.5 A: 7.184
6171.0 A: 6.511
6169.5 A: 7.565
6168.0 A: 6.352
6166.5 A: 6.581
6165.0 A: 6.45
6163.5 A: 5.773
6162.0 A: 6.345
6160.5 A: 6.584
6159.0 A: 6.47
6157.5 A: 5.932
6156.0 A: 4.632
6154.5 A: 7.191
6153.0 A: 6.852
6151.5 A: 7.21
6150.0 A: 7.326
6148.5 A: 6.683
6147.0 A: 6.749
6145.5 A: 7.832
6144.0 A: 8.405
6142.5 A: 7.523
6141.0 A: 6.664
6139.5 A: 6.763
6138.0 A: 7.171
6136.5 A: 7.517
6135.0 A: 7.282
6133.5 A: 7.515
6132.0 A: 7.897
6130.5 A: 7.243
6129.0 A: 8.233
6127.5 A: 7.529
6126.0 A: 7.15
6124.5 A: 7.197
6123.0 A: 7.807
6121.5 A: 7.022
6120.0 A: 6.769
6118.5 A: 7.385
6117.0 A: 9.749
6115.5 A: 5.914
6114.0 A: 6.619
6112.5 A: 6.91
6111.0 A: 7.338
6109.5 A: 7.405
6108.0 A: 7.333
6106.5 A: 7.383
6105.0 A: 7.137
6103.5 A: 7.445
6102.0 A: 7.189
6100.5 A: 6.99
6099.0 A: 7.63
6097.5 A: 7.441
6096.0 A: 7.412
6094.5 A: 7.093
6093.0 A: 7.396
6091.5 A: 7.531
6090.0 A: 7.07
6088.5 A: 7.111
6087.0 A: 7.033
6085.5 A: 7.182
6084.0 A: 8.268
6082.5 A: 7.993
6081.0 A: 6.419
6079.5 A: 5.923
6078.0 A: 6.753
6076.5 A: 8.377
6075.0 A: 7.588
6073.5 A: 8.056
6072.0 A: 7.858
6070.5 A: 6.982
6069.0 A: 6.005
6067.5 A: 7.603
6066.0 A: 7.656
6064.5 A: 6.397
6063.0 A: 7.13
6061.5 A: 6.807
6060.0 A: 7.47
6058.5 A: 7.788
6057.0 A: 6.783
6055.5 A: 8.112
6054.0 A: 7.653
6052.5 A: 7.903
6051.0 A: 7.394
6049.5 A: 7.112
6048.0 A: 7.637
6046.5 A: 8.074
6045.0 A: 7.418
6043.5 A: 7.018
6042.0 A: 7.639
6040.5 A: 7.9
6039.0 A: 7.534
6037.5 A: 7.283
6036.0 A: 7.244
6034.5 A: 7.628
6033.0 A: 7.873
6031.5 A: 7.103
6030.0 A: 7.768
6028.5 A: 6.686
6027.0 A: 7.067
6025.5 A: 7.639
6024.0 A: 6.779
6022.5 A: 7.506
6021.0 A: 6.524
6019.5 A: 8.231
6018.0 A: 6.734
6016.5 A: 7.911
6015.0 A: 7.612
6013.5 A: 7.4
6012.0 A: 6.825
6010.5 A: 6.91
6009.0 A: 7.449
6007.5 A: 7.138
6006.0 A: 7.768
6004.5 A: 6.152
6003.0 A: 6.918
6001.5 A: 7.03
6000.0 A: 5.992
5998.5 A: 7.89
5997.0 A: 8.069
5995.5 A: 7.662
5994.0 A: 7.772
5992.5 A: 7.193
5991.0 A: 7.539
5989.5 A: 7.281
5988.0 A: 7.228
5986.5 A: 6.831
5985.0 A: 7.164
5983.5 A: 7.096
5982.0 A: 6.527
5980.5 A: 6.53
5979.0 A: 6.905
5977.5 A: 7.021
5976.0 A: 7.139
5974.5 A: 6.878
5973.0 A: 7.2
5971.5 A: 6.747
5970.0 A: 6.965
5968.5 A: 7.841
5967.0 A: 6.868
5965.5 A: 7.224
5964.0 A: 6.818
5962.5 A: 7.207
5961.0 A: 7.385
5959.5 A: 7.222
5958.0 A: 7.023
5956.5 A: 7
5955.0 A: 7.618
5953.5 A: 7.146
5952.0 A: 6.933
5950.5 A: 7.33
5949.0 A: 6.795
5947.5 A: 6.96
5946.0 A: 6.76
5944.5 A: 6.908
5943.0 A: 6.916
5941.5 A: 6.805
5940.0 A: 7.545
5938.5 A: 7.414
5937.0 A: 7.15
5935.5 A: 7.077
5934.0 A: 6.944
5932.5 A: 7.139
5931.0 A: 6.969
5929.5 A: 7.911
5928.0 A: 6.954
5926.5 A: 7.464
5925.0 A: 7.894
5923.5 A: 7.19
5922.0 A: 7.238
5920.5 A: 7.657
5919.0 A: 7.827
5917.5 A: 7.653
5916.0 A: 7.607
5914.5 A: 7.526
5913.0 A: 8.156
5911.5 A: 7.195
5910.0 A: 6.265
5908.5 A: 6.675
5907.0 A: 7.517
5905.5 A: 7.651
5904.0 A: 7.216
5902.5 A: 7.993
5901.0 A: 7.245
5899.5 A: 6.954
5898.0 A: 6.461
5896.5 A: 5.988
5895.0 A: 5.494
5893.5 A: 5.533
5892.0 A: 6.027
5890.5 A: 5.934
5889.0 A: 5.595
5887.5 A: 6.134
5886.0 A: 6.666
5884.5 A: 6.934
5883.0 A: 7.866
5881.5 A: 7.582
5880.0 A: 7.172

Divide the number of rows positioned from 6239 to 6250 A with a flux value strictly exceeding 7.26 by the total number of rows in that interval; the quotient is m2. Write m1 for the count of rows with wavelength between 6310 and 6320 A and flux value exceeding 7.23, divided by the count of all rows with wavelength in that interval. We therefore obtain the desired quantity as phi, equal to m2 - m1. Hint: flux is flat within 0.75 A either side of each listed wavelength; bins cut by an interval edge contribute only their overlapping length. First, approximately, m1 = 0.43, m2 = 0.0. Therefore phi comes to -0.43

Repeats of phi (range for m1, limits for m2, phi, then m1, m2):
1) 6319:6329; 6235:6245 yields 0.00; 0.14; 0.1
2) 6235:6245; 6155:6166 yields -0.14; 0.14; 0.0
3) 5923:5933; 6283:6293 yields -0.43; 0.43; 0.0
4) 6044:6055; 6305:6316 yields -0.71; 0.86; 0.1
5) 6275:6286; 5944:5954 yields -0.14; 0.29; 0.1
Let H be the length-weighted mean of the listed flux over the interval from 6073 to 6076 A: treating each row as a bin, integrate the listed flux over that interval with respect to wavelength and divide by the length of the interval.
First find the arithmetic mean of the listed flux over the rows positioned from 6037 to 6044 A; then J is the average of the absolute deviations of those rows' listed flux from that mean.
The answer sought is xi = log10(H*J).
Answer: 0.31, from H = 7.85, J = 0.26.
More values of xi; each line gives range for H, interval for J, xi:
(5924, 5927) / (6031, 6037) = 0.34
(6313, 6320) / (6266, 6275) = 0.46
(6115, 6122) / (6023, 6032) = 0.42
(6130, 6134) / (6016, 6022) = 0.74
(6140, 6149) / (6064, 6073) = 0.66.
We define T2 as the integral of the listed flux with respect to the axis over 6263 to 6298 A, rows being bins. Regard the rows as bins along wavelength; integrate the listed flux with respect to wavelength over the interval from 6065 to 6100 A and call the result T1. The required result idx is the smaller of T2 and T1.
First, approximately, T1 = 256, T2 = 243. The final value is 243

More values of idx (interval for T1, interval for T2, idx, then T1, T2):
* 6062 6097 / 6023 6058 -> 254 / 254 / 261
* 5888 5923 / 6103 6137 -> 242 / 242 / 251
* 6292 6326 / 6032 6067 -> 231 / 231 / 261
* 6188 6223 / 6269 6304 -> 232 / 232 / 241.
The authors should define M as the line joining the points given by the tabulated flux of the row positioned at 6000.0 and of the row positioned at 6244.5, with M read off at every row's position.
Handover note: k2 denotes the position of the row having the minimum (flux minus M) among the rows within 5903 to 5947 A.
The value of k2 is 5910.0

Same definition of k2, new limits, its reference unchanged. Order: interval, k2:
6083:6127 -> 6115.5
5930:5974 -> 5971.5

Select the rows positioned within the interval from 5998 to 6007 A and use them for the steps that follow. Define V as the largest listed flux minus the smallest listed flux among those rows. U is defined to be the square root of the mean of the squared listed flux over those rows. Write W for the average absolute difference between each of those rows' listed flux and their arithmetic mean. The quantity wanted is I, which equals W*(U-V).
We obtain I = 3.1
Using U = 7.0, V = 1.9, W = 0.60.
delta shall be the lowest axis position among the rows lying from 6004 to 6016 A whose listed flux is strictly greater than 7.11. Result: 6006.0 A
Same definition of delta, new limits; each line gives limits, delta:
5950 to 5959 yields 5950.5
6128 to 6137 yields 6129.0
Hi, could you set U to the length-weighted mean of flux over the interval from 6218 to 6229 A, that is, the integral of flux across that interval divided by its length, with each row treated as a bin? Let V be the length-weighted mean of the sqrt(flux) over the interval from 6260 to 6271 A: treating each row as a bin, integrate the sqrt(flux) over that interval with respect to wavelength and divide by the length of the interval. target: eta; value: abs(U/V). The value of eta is 2.46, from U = 6.43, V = 2.61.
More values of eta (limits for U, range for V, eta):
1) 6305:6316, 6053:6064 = 2.49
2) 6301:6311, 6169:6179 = 2.56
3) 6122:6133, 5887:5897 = 3.14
